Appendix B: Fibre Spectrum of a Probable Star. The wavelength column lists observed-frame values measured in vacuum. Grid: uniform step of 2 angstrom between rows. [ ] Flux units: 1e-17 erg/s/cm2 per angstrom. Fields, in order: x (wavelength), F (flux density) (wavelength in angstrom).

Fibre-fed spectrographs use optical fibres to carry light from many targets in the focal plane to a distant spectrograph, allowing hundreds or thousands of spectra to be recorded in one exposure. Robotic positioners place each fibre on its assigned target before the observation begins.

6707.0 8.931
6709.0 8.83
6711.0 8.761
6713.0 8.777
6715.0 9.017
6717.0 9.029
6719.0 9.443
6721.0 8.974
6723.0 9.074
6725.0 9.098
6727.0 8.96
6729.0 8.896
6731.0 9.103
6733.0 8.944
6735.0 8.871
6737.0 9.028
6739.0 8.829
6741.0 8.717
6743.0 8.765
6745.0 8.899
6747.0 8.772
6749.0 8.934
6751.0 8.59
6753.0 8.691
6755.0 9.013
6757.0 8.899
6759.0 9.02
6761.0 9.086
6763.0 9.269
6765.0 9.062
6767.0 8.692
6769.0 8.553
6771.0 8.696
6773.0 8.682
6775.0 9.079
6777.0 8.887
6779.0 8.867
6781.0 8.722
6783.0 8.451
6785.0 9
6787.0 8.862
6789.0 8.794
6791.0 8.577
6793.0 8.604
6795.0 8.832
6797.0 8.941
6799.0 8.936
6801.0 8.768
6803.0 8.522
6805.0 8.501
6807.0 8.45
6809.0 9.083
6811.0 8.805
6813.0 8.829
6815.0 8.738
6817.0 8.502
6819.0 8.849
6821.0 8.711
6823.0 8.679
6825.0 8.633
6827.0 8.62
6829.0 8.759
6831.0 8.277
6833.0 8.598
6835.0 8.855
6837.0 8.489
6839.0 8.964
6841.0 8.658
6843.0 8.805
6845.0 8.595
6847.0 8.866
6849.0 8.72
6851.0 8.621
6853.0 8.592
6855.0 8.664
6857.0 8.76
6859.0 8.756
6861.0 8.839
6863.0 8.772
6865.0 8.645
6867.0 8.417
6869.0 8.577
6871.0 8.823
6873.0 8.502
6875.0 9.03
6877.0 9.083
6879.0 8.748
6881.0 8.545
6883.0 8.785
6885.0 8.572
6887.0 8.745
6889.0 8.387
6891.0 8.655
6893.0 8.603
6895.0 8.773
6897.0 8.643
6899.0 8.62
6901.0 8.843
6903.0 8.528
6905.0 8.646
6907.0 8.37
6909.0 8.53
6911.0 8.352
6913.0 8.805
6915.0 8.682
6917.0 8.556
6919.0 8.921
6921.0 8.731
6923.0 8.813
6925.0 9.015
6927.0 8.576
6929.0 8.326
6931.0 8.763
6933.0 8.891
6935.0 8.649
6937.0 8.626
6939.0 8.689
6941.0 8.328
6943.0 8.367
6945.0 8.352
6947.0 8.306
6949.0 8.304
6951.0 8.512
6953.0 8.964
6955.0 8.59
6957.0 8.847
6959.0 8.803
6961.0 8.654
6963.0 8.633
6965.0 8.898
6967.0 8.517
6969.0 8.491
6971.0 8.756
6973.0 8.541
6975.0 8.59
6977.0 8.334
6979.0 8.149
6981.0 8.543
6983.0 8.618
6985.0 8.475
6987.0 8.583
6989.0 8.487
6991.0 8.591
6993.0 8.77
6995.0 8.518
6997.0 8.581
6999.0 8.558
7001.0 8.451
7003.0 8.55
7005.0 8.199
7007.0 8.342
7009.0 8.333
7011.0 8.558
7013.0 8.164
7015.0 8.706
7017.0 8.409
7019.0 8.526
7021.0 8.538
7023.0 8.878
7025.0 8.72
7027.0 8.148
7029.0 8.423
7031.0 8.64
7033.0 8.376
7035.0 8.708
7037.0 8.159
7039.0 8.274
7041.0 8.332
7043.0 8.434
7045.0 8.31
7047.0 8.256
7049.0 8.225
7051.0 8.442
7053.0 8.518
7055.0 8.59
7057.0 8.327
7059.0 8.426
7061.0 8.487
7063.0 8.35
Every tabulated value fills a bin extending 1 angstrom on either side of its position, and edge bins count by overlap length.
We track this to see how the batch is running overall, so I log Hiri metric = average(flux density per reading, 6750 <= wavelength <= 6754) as 8.64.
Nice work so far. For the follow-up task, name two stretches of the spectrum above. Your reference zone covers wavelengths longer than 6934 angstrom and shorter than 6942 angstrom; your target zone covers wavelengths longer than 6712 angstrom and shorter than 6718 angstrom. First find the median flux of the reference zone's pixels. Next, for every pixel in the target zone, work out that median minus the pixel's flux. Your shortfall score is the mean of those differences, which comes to -0.30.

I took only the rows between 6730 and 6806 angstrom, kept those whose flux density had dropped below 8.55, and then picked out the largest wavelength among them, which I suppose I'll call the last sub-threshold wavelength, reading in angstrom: 6805.0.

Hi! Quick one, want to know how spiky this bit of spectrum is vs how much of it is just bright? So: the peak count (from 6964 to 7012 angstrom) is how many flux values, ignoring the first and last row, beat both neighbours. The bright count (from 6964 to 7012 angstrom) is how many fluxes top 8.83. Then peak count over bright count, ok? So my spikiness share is 8.0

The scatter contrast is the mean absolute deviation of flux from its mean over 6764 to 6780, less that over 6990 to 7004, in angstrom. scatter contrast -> 0.10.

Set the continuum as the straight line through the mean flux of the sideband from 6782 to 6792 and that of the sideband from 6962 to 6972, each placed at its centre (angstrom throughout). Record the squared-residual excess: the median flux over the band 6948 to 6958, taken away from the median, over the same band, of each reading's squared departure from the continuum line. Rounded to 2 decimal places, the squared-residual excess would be -8.56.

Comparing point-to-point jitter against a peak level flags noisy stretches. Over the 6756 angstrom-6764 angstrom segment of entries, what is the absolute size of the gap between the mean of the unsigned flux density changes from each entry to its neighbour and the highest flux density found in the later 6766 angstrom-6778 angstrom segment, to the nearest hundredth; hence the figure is 8.96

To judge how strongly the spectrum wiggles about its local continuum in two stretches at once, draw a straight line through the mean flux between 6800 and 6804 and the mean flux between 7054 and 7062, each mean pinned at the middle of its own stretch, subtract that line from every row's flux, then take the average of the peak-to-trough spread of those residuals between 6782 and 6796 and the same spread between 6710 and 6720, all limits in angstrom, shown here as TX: 0.62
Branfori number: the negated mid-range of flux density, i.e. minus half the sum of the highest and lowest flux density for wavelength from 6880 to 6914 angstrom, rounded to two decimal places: -8.60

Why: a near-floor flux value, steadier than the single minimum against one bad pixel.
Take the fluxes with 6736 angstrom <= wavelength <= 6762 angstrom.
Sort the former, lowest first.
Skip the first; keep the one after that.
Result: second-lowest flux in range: 8.691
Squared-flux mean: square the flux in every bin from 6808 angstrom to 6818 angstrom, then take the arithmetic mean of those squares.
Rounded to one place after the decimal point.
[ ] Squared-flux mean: 77.3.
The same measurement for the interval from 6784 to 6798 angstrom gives 77.5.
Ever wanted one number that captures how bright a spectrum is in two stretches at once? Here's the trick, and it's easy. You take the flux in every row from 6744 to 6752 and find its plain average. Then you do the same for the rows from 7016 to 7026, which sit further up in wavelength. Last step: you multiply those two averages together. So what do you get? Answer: 75.8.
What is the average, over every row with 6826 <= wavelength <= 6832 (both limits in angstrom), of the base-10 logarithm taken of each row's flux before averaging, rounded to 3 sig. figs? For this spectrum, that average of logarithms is 0.932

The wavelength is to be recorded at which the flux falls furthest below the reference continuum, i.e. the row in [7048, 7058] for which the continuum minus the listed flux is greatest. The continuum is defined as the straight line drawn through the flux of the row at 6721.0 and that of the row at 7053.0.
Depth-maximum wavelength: 7049.0 angstrom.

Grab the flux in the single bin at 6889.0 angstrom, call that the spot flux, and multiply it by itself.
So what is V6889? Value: 70.3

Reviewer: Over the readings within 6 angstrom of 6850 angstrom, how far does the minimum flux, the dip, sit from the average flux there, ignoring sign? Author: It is 0.084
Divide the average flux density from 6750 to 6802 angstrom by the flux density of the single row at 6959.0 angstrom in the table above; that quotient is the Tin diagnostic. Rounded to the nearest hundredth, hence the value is 1.00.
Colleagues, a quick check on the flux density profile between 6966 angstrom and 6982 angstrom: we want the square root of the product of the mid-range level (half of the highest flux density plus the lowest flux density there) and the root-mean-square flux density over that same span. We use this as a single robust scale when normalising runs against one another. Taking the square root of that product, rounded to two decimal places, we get 8.47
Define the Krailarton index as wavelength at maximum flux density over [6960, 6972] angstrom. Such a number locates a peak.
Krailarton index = 6965.0 angstrom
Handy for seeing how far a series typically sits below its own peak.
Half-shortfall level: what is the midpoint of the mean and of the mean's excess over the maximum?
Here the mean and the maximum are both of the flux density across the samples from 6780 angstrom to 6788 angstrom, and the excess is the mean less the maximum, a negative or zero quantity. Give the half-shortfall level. 4.26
